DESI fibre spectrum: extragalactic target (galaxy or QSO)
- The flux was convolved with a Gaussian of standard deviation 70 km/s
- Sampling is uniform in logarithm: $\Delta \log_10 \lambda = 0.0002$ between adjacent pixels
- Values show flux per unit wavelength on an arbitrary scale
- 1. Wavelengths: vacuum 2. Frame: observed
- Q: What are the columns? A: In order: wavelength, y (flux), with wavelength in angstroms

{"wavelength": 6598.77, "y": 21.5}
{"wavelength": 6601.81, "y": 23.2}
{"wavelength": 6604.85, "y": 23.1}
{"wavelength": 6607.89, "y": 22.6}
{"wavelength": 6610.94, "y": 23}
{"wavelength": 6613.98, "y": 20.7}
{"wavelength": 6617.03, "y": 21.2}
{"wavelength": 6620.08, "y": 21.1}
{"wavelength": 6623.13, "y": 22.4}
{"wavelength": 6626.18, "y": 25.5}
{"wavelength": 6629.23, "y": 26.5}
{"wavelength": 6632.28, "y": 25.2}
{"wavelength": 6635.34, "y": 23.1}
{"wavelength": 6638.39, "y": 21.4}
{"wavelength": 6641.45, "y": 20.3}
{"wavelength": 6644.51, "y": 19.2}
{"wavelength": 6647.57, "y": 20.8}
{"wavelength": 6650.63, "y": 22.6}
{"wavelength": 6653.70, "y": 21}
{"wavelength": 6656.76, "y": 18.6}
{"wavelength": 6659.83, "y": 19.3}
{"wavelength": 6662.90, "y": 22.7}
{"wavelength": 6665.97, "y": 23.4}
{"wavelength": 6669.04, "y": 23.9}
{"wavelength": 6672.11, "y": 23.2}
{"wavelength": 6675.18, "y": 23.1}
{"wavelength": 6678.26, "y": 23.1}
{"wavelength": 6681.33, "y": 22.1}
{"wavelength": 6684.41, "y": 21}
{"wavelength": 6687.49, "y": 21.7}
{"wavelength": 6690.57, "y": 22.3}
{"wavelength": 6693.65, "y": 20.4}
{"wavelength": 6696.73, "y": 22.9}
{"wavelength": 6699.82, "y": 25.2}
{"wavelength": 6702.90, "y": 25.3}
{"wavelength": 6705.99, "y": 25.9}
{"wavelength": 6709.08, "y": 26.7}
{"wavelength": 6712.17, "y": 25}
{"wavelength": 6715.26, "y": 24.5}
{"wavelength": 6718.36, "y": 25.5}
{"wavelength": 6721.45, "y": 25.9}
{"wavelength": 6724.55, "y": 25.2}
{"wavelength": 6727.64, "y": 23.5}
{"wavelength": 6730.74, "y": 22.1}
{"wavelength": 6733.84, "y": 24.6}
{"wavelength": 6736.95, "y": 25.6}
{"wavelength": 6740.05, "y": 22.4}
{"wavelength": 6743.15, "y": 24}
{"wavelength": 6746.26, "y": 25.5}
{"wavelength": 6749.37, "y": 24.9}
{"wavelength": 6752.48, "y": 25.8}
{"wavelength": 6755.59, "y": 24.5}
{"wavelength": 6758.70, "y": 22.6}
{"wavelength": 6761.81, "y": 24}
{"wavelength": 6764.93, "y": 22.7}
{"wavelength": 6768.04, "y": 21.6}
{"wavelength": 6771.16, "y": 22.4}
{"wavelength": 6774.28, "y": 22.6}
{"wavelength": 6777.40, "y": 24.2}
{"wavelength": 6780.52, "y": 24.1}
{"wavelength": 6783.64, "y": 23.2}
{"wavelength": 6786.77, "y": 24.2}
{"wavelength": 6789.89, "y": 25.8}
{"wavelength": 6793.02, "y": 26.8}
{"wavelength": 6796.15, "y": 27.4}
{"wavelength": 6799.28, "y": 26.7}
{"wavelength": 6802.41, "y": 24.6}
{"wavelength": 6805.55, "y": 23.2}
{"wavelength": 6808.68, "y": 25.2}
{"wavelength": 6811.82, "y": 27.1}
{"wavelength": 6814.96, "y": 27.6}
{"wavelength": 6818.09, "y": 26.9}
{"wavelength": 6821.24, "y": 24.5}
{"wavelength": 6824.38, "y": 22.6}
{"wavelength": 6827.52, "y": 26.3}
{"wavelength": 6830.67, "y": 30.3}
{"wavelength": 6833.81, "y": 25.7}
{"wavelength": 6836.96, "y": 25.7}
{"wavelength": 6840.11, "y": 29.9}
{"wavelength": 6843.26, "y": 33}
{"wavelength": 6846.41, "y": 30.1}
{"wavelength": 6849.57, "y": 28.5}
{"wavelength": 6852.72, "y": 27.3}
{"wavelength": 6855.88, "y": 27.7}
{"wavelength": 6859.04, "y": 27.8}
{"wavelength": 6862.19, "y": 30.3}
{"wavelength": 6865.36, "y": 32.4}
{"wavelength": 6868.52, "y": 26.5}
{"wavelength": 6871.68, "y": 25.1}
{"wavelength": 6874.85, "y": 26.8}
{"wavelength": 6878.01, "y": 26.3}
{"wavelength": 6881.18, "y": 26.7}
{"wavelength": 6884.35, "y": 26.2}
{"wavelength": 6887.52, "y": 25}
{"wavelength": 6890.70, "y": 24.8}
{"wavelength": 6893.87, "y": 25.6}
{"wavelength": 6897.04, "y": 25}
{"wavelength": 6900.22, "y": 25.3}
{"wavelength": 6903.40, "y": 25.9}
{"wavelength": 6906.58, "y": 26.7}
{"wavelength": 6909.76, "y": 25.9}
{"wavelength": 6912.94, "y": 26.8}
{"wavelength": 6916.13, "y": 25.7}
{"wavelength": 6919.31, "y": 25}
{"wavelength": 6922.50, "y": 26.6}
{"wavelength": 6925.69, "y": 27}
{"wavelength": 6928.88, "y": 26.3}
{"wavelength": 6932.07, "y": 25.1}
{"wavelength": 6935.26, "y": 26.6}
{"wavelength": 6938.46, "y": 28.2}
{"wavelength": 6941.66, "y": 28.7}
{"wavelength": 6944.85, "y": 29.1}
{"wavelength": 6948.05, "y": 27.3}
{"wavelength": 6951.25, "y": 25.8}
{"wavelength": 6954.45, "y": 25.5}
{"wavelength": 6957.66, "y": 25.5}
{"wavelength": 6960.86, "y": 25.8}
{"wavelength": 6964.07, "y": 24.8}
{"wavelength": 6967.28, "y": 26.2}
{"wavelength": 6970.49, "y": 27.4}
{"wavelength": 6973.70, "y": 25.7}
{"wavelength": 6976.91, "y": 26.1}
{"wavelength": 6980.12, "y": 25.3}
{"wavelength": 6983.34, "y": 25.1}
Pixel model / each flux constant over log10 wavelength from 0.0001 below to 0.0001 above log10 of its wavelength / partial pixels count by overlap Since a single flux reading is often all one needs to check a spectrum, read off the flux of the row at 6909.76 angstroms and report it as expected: 25.9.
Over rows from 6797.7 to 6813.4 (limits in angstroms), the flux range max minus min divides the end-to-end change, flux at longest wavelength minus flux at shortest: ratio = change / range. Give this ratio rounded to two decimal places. 0.10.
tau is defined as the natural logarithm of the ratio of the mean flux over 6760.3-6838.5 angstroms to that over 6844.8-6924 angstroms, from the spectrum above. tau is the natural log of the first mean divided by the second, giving -0.07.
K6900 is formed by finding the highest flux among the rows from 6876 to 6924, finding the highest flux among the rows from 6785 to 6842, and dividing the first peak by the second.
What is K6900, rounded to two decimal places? 0.88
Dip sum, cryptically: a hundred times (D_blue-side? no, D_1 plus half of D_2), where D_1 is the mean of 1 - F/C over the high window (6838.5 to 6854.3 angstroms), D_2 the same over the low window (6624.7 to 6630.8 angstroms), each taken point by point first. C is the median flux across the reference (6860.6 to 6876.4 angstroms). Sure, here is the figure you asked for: -10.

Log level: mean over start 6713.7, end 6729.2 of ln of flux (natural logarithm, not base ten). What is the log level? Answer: 3.22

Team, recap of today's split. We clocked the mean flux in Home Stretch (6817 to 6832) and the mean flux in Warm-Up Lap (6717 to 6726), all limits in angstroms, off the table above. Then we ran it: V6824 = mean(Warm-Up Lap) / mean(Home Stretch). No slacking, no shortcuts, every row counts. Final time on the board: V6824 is 0.98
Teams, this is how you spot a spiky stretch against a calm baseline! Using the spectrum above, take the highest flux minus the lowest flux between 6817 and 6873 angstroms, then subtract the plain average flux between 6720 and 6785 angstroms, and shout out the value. -13.5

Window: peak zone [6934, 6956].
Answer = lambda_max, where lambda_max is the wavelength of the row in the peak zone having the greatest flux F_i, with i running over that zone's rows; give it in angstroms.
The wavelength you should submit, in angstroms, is 6944.85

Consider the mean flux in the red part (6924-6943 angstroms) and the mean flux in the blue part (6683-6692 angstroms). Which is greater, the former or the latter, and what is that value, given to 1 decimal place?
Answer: 27.0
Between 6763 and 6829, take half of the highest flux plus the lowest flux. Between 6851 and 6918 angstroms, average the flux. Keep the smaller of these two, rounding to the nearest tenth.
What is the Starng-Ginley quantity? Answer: 24.6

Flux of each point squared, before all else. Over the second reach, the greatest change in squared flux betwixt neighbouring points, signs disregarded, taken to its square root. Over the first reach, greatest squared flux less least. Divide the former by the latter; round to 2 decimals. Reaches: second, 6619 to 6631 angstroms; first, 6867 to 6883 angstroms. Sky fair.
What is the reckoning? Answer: 0.14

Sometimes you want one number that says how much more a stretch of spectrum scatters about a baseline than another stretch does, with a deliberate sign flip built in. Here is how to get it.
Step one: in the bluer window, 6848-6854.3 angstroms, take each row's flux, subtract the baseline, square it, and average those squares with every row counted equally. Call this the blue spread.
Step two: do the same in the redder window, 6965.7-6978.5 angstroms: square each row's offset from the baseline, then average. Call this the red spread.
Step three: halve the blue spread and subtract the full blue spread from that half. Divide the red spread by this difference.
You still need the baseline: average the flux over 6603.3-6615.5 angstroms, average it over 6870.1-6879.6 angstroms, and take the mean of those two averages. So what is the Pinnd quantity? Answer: -0.7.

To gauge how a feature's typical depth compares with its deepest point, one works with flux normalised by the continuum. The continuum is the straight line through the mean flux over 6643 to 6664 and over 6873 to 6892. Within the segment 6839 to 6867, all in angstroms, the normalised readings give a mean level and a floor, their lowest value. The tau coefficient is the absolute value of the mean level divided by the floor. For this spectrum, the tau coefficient 1.09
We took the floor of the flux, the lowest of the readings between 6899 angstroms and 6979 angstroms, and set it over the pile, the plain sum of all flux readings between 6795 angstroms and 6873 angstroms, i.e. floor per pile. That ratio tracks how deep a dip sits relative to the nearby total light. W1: 0.036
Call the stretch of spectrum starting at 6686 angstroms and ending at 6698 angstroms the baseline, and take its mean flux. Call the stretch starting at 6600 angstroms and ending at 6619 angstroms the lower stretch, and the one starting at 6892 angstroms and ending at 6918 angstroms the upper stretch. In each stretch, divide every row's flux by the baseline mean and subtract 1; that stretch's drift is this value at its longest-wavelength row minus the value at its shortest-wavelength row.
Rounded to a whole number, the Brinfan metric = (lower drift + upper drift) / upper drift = -19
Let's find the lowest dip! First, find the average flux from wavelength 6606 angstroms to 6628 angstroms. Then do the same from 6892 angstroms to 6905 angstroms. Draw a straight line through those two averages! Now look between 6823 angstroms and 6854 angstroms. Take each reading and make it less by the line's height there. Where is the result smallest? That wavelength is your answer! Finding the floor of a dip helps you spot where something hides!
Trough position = 6824.38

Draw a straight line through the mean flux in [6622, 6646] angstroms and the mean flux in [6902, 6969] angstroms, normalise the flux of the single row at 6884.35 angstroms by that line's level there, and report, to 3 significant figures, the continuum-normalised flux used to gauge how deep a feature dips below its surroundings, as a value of 1.01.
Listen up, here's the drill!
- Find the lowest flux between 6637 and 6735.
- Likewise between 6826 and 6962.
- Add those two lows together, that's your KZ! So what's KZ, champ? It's 43.4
